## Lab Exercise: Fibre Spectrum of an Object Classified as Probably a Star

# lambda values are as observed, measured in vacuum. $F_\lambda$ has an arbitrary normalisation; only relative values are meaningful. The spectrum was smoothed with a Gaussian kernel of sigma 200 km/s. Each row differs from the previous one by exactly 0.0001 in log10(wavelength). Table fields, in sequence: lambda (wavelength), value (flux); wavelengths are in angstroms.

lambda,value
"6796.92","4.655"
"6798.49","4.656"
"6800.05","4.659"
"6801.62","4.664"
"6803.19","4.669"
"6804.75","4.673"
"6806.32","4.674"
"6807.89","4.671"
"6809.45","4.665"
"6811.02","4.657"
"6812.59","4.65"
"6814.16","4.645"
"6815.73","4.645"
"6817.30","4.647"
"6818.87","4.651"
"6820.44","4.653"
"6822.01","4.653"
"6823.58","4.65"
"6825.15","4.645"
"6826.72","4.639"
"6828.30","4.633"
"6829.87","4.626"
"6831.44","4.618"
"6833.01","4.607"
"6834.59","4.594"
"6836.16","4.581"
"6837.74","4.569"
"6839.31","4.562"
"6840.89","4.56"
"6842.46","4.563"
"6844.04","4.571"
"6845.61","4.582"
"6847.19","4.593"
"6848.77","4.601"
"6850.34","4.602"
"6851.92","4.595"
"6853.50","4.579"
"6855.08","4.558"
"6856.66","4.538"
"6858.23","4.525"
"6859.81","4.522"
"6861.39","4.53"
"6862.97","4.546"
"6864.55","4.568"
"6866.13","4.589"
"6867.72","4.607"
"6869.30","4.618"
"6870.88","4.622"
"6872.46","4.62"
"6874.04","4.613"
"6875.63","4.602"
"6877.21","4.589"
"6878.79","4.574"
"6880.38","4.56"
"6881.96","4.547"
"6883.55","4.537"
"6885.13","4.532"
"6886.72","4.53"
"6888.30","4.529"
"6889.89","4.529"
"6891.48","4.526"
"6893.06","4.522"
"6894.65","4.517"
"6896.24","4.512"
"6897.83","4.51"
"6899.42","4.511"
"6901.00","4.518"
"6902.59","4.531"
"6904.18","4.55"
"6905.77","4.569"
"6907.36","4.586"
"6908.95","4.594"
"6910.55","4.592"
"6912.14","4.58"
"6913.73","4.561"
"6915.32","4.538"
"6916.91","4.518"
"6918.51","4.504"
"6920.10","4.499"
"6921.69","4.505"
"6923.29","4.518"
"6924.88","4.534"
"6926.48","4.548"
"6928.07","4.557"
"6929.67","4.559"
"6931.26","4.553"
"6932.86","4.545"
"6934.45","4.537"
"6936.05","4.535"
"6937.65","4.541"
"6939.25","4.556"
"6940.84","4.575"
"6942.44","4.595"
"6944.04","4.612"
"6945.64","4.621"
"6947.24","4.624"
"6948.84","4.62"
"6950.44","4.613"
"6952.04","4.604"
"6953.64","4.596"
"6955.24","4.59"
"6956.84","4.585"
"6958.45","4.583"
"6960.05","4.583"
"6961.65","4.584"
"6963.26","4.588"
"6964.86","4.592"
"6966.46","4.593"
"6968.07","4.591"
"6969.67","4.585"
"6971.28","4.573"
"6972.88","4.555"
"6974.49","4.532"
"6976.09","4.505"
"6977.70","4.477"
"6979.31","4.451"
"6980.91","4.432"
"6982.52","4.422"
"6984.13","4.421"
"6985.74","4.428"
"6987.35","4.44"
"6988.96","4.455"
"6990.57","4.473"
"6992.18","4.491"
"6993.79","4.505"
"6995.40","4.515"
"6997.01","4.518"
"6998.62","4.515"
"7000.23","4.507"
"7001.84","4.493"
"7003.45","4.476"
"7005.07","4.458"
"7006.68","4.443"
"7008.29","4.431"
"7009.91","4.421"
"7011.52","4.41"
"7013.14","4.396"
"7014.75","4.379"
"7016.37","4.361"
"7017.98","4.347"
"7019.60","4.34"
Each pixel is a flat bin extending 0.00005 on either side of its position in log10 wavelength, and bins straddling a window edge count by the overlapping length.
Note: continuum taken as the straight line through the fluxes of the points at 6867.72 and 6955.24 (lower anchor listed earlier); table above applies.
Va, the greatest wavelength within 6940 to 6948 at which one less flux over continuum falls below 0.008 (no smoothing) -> 6947.24 angstroms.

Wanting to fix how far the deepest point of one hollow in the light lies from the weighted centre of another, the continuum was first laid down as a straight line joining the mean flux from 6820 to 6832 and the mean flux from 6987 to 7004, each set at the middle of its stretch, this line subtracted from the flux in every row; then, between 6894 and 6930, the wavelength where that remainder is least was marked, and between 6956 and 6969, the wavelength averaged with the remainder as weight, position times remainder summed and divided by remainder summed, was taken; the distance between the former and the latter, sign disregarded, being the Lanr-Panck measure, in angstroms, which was 65.0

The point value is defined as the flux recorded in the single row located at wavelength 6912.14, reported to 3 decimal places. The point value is 4.580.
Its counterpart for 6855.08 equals 4.558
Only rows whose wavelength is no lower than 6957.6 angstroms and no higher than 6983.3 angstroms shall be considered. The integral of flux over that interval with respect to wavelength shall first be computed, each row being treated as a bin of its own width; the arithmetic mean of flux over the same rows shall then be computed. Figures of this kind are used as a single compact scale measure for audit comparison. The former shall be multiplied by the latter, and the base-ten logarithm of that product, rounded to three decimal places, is 2.724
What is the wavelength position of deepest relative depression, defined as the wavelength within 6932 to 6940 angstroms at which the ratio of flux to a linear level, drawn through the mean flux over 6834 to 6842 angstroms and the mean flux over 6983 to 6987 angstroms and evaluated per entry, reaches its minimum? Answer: 6936.05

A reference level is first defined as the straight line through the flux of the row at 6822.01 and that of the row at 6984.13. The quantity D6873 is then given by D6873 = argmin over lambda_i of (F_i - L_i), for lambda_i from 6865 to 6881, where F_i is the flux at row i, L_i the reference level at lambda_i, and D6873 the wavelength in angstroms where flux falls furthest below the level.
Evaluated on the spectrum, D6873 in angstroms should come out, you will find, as 6880.38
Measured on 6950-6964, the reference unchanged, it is 6956.84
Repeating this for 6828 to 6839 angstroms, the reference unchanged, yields 6837.74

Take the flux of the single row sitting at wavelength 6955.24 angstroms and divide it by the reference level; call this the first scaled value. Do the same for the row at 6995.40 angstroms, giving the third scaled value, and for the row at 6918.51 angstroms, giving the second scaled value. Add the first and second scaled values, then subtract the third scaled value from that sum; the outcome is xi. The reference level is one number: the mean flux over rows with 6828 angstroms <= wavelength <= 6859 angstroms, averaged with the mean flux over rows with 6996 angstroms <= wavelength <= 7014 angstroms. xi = 1.01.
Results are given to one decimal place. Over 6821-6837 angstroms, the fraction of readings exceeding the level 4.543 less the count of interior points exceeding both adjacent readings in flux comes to 1.0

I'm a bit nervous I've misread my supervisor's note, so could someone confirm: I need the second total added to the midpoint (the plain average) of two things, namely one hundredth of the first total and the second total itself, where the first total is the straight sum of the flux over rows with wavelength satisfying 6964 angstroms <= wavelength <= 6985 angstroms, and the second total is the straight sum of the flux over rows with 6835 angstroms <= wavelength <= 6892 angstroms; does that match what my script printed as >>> 247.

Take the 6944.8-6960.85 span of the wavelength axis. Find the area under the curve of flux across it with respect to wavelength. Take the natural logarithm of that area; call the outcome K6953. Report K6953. 4.3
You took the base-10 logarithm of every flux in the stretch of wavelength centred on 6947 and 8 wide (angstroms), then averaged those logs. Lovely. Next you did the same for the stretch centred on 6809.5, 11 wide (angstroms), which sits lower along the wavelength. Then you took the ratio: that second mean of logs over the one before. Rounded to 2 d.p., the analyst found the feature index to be 1.01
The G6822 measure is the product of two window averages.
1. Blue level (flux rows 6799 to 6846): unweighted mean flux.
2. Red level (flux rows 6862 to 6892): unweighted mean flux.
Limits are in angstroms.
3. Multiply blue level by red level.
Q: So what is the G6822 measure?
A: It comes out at 21.2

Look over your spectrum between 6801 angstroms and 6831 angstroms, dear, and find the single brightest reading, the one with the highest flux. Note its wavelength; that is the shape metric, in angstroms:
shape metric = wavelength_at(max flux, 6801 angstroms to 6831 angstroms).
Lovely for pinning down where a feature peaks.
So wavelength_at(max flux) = 6806.32 angstroms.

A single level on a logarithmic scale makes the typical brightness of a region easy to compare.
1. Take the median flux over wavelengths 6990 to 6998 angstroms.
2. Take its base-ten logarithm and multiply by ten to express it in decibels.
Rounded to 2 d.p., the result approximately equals 6.54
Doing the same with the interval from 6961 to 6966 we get 6.62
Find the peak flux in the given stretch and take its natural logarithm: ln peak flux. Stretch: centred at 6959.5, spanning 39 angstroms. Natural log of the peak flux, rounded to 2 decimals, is 1.53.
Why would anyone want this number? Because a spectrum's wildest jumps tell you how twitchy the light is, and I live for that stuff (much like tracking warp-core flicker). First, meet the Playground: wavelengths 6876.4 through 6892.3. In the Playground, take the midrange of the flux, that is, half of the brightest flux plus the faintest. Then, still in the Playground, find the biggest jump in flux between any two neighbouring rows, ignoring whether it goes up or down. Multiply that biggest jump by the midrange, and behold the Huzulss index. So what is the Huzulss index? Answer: 0.068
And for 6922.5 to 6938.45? 0.073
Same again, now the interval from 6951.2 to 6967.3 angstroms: 0.037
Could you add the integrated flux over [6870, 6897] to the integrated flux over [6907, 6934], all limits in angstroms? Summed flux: 246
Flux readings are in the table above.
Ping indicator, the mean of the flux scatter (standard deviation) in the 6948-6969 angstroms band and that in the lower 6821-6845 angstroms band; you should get 0.023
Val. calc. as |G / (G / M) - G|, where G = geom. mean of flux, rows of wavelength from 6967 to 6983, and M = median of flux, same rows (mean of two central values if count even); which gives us 0.0066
